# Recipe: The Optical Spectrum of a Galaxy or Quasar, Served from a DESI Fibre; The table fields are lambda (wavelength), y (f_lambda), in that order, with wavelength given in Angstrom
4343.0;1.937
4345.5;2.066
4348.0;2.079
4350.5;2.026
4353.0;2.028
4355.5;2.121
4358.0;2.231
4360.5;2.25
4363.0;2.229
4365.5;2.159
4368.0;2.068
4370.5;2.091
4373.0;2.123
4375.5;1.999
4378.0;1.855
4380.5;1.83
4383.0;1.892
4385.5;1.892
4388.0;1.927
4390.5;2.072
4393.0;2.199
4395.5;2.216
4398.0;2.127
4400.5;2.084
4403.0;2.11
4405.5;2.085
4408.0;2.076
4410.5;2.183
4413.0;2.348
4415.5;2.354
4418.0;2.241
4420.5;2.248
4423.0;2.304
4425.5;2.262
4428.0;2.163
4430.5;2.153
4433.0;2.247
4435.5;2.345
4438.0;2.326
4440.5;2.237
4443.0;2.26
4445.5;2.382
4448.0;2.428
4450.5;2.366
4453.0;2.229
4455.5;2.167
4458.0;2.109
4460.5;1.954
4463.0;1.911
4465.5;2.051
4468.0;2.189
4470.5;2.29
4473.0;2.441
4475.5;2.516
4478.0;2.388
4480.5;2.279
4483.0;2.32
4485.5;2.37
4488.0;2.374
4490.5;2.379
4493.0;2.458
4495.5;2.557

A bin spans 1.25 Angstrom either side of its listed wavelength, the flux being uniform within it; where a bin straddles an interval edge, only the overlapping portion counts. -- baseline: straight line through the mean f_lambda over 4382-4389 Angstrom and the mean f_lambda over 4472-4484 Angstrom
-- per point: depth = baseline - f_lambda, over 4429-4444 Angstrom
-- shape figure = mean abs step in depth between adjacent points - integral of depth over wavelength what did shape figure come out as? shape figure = 1.4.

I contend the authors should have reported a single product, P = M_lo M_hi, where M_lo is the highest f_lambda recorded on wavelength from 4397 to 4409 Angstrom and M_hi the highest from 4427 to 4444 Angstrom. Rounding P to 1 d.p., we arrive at 5.0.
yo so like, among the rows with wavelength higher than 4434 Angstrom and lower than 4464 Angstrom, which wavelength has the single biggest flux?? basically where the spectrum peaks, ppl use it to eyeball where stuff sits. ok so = 4448.0 Angstrom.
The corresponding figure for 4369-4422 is 4415.5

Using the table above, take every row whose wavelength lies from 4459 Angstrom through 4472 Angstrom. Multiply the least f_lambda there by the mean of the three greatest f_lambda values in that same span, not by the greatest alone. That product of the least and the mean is 4.2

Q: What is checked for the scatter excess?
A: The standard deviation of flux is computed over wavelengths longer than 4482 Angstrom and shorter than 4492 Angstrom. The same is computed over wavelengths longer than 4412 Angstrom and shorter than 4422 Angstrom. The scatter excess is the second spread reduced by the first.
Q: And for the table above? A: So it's 0.03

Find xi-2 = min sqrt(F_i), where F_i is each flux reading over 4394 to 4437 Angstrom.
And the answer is 1.44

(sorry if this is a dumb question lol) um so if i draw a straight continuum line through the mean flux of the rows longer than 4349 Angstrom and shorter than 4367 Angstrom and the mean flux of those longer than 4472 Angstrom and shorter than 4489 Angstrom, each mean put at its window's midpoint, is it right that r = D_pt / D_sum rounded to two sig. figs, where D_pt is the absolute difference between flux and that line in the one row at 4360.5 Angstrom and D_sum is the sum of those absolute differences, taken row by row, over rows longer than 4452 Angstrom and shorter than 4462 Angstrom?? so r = 0.11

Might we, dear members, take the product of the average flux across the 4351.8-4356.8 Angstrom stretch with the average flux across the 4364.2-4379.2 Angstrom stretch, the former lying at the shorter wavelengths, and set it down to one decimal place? 4.3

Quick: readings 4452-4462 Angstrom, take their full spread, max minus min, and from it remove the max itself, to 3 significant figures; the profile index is -1.95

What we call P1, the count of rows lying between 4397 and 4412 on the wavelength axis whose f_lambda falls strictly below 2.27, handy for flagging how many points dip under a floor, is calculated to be 6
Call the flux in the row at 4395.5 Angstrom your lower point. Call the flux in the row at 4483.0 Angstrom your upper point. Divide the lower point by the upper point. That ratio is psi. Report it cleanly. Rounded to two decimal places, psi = 0.96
